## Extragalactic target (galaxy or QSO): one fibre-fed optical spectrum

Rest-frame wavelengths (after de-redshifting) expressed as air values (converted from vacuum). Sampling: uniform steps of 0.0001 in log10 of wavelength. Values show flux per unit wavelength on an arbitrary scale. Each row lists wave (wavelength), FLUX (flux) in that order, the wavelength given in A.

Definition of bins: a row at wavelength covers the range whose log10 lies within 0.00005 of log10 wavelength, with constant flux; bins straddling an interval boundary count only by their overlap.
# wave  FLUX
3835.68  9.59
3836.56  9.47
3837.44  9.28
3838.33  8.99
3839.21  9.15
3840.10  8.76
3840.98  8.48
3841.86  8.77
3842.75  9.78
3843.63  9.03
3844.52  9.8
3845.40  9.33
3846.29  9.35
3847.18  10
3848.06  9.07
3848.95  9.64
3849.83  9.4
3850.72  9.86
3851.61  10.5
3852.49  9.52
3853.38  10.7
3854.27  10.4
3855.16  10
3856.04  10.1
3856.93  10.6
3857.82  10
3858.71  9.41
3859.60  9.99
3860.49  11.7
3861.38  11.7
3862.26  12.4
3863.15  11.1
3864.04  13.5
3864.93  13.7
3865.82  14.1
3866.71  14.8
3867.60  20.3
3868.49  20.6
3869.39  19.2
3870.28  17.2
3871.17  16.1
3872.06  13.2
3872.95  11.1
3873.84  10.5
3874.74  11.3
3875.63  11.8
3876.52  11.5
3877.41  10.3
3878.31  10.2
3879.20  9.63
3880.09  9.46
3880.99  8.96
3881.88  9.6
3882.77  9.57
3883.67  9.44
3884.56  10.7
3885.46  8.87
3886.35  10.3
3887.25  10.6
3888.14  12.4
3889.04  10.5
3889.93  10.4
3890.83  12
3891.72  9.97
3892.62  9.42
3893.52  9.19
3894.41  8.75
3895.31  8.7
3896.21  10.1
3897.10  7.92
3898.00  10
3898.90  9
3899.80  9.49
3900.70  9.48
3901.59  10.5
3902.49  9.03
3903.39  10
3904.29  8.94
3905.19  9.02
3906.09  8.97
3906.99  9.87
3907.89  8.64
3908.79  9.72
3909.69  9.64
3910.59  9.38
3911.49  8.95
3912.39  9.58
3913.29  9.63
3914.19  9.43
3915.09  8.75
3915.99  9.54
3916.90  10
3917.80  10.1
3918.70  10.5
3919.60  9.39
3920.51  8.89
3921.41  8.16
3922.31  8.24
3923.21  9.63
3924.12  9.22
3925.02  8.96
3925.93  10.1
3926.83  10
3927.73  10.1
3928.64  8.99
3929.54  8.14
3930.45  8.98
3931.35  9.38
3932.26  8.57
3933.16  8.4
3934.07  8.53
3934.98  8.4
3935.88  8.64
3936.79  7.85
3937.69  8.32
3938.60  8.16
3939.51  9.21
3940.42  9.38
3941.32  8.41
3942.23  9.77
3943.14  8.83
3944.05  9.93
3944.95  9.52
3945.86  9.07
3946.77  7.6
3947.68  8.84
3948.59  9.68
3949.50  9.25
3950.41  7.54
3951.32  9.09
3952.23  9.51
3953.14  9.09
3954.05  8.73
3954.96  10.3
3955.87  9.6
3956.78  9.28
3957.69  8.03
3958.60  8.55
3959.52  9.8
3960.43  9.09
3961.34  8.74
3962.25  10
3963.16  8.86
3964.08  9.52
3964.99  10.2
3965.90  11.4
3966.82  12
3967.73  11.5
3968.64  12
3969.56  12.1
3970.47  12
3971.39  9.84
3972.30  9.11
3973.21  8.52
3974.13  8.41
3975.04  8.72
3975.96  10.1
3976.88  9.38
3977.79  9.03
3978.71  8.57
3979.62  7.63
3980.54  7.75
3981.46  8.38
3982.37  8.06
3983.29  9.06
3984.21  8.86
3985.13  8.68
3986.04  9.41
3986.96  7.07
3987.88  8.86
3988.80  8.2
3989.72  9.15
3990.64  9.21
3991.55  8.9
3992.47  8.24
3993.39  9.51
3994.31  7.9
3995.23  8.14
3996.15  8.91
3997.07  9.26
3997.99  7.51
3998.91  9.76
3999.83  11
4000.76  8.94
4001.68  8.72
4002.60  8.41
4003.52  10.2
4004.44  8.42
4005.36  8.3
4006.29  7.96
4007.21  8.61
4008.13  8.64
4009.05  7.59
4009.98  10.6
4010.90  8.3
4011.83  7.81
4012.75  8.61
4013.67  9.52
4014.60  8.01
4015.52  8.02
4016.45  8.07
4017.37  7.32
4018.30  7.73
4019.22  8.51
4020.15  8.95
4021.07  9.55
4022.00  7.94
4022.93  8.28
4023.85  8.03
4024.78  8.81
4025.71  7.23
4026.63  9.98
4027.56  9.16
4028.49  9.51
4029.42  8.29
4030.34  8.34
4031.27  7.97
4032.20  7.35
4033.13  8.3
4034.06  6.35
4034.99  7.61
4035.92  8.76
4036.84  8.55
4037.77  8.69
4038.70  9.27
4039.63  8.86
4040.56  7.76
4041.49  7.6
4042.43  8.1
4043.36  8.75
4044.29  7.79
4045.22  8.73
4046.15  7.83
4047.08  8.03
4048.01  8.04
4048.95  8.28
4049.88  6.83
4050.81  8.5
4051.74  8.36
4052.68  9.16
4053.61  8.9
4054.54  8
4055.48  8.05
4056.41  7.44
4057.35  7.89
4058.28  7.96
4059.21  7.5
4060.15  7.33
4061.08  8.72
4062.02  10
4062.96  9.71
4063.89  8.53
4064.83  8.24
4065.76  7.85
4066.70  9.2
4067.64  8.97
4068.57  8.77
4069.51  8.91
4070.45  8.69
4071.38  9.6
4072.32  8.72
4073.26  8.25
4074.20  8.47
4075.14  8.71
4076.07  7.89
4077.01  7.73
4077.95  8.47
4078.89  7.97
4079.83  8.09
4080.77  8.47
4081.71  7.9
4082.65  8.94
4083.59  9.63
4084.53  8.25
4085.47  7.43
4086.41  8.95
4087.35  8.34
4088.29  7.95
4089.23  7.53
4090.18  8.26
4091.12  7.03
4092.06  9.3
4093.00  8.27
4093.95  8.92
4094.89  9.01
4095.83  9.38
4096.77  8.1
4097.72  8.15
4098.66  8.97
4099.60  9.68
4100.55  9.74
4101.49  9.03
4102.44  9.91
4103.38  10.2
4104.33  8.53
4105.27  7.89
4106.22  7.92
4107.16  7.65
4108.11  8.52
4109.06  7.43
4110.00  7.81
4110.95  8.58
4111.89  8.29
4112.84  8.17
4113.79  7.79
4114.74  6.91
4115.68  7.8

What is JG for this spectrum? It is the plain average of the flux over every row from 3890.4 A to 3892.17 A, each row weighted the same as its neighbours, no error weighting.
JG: 11.0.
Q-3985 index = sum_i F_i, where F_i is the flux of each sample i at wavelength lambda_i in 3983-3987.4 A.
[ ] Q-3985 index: 43.1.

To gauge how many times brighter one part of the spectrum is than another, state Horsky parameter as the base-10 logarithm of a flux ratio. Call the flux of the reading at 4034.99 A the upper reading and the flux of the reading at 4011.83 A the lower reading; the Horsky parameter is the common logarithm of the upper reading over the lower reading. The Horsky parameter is -0.01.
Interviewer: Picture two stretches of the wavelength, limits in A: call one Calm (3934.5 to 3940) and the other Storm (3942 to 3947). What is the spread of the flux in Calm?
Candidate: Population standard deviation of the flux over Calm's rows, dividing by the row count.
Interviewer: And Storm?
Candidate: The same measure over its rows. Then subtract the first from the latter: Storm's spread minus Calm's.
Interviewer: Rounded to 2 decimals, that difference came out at 0.36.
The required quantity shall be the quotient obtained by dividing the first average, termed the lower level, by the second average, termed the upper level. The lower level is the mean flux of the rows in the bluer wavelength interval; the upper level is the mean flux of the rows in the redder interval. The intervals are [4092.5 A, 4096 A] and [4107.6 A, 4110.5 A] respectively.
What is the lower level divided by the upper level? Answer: 1.12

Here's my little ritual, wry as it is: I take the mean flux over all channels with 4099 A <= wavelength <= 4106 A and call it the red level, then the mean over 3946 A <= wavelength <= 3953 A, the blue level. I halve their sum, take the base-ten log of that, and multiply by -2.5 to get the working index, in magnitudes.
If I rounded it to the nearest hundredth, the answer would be -2.39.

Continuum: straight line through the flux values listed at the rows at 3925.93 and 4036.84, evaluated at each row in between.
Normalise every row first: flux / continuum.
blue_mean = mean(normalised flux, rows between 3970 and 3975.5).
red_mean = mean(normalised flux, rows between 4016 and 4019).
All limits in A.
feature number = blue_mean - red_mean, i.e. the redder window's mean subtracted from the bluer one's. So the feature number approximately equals 0.12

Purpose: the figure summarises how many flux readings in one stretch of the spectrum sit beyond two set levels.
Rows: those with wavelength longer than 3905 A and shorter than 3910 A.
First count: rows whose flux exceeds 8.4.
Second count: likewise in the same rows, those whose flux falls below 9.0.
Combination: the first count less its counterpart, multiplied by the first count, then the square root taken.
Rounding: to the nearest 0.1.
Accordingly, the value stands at 4.9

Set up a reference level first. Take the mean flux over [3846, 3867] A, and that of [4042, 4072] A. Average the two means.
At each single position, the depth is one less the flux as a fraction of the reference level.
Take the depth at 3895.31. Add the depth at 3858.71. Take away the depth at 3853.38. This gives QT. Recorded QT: 0.2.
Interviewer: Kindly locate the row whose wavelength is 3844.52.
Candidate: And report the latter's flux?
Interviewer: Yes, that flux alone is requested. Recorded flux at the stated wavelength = 9.8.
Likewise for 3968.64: 12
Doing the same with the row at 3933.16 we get 8.4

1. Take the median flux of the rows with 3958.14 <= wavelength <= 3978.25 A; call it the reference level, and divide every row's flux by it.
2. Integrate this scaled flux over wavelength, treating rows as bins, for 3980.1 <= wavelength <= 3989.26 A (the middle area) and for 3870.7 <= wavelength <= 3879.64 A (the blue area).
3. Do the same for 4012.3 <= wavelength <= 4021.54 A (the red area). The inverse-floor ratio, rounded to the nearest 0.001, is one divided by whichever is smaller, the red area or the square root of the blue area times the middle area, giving 0.124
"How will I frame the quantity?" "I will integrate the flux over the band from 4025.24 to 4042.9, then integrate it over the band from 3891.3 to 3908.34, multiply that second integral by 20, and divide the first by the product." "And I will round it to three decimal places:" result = 0.046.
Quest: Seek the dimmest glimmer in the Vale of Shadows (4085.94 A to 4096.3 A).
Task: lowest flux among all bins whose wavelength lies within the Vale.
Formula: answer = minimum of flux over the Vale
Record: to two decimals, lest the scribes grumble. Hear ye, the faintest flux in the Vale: 7.03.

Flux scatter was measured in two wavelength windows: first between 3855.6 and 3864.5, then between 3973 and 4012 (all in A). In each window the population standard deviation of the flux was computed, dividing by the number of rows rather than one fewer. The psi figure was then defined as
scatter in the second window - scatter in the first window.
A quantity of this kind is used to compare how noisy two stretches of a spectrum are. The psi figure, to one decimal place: -0.4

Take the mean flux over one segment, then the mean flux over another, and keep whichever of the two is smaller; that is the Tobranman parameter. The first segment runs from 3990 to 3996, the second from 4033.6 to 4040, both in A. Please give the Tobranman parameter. 8.30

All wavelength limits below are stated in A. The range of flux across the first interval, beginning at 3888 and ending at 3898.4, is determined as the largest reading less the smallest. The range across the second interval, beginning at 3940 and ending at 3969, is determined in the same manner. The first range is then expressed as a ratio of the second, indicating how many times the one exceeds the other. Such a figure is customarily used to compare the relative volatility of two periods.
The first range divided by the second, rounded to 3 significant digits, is 1.00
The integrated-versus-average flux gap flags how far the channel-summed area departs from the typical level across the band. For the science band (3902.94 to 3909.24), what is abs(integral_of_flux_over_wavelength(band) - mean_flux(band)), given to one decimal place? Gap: 49.3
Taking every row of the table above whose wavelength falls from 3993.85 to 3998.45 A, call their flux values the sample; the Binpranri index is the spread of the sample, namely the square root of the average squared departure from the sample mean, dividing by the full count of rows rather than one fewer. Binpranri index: 0.65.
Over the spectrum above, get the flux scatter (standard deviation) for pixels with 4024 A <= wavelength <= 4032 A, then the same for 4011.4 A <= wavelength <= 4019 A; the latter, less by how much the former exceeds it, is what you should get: 0.4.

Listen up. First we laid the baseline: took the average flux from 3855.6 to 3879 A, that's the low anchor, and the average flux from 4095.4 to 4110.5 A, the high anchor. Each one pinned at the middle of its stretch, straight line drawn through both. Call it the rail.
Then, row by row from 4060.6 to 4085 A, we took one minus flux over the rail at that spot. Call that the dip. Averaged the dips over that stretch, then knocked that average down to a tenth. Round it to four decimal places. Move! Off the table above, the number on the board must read 0.0063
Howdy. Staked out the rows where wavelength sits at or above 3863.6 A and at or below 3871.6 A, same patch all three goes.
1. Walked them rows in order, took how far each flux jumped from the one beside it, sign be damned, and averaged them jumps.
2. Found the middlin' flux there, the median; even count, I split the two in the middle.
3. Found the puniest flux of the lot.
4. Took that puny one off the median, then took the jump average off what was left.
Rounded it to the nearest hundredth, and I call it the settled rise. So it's 1.15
